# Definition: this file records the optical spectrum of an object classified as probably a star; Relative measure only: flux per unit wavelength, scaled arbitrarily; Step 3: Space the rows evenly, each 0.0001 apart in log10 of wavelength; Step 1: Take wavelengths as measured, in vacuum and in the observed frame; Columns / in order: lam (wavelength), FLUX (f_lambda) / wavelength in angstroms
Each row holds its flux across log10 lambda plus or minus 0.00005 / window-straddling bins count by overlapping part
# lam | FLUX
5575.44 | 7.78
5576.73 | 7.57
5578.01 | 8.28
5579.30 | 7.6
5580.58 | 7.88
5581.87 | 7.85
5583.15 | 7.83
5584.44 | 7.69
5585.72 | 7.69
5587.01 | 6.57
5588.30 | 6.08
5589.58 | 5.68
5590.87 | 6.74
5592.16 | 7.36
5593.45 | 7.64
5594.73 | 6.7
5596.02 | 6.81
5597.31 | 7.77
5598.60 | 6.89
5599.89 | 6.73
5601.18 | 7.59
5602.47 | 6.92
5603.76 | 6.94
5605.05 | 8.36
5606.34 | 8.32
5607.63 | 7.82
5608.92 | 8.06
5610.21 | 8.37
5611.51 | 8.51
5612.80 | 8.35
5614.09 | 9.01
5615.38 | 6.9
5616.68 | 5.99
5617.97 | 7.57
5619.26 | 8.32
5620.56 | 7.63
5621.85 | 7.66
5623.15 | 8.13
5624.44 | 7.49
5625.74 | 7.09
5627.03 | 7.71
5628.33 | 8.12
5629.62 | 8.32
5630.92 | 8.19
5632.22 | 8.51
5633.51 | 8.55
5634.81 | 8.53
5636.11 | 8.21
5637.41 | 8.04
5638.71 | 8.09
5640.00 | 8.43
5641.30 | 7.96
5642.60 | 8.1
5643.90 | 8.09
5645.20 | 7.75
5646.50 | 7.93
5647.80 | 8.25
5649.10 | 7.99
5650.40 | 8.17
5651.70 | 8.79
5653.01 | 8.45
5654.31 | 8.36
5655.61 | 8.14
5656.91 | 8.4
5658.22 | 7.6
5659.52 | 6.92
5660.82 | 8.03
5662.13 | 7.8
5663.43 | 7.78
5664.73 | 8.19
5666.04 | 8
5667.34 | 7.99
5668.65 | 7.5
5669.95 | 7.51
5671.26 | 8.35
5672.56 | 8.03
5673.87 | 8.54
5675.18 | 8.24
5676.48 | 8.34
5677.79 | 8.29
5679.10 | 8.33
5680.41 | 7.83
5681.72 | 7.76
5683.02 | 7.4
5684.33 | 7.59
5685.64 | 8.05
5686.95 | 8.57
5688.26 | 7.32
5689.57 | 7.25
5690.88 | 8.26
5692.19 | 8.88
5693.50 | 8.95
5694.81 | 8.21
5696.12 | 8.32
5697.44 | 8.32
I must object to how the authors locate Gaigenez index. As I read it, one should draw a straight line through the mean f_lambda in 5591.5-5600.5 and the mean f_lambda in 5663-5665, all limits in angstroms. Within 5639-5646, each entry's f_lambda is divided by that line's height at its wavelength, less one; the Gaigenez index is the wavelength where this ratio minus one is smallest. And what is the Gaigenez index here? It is 5645.20 angstroms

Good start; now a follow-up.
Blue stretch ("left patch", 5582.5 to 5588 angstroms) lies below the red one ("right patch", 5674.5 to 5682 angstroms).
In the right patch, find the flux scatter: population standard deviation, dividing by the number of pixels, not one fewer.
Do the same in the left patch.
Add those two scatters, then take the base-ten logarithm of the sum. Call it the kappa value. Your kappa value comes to -0.13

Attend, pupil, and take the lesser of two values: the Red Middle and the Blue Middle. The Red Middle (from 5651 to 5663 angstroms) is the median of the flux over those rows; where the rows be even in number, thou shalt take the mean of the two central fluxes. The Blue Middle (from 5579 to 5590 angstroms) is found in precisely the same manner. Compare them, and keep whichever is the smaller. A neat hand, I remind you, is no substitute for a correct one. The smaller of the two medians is 7.69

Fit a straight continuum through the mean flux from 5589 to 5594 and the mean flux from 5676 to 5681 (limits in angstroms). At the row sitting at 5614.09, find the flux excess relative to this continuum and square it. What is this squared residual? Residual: 3.3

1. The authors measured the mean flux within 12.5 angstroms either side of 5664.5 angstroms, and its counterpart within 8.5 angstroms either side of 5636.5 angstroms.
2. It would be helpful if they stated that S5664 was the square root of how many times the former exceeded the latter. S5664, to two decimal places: 0.99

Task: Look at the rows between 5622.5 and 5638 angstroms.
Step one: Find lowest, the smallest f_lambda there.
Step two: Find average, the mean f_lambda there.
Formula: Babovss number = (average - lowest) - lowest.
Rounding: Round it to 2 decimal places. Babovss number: -6.11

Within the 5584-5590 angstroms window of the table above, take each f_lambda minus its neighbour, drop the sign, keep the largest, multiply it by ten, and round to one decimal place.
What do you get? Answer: 11.2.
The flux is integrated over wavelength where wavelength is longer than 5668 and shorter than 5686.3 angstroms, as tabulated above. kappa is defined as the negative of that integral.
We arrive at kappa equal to -146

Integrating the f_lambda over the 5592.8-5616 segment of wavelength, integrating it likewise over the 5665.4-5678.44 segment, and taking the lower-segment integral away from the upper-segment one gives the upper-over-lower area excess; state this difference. -72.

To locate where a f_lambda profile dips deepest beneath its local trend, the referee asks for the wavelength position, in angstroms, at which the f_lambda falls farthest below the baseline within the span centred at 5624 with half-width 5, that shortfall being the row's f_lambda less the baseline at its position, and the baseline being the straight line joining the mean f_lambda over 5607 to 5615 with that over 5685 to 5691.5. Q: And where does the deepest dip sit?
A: 5625.74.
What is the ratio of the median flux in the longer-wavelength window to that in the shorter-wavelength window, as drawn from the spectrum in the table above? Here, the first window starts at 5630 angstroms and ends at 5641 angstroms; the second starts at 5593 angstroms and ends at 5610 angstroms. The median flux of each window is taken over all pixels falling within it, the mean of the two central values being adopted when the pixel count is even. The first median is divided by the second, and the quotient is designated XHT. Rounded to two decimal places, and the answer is 1.10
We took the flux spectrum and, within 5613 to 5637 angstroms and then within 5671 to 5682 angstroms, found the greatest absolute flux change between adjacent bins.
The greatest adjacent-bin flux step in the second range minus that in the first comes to -1.6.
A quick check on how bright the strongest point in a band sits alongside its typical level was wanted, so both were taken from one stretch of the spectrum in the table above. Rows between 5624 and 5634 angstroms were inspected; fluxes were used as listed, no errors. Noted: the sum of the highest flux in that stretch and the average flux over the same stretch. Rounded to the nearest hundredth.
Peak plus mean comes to 16.55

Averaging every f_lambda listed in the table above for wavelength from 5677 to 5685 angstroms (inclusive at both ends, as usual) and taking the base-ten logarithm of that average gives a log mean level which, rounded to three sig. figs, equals 0.896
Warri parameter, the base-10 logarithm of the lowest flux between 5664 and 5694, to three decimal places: 0.860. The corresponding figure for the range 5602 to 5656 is 0.777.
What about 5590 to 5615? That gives 0.826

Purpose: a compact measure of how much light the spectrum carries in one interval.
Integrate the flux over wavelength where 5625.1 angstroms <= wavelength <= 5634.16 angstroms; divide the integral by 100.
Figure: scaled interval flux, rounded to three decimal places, 0.732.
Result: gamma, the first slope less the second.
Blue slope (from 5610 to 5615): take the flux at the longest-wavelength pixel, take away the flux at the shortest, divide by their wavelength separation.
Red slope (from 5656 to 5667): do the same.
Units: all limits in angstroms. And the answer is 0.2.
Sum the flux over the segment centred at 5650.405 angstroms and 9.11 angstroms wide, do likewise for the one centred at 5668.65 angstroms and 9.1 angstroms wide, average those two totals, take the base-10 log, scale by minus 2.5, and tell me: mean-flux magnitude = -4.39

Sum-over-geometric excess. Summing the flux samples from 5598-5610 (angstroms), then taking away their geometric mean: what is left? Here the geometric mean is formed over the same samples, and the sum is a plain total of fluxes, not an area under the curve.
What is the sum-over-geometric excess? 60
